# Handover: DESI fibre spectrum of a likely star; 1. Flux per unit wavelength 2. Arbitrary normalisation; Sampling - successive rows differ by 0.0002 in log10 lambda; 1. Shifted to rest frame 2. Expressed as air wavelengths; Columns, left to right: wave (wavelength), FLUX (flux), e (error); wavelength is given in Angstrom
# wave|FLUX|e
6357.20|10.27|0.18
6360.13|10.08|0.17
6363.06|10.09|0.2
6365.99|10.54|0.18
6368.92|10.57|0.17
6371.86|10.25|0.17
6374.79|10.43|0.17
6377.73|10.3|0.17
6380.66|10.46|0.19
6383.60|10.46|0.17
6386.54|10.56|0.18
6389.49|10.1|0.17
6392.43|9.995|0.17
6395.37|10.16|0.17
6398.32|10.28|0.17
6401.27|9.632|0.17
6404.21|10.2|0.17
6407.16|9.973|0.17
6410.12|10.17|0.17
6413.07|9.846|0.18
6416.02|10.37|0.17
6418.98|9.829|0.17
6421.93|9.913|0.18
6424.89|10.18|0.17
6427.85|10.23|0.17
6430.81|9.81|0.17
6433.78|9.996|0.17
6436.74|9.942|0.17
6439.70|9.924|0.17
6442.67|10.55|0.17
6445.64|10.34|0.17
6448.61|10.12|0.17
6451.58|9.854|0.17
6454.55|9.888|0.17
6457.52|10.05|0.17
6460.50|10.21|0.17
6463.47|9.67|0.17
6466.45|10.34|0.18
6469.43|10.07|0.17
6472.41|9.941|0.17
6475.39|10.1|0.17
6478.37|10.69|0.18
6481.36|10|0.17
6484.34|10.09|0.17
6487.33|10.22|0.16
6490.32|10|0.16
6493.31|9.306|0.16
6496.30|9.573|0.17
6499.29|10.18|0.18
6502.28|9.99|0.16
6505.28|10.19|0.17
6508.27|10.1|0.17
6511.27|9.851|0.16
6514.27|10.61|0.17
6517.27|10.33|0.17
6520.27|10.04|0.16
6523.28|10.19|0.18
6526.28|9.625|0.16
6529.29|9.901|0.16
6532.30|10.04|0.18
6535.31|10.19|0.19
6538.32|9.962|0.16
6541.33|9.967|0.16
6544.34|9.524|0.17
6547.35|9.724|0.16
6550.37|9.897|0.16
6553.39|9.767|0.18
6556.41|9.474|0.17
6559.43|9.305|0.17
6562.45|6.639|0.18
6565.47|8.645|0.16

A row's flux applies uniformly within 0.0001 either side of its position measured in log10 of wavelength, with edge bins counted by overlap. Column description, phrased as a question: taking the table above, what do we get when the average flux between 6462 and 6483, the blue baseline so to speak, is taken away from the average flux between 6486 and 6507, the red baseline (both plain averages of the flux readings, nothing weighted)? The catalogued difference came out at -0.19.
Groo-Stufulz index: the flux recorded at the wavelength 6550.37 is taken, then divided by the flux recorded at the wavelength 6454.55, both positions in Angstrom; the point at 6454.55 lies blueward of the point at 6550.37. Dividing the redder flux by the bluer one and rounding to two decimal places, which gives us 1.00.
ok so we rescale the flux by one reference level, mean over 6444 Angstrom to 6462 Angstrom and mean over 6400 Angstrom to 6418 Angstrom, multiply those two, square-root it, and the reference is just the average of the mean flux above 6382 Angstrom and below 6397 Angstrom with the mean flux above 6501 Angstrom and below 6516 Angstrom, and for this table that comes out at 0.986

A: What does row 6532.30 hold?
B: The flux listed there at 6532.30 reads 10.04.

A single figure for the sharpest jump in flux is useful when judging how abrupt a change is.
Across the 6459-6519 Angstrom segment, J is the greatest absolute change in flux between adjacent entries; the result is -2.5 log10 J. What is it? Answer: 0.3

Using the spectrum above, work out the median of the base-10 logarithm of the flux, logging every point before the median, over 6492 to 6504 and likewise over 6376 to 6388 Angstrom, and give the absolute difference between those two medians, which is 0.029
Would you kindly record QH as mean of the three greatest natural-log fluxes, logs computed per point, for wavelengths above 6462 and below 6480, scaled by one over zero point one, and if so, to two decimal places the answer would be 23.39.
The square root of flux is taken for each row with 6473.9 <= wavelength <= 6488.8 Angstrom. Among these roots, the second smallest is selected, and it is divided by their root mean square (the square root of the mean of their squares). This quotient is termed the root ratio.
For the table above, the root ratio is 0.994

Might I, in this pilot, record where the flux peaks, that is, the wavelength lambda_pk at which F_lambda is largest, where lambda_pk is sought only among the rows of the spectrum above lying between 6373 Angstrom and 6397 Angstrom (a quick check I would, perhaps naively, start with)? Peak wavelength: 6386.54 Angstrom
